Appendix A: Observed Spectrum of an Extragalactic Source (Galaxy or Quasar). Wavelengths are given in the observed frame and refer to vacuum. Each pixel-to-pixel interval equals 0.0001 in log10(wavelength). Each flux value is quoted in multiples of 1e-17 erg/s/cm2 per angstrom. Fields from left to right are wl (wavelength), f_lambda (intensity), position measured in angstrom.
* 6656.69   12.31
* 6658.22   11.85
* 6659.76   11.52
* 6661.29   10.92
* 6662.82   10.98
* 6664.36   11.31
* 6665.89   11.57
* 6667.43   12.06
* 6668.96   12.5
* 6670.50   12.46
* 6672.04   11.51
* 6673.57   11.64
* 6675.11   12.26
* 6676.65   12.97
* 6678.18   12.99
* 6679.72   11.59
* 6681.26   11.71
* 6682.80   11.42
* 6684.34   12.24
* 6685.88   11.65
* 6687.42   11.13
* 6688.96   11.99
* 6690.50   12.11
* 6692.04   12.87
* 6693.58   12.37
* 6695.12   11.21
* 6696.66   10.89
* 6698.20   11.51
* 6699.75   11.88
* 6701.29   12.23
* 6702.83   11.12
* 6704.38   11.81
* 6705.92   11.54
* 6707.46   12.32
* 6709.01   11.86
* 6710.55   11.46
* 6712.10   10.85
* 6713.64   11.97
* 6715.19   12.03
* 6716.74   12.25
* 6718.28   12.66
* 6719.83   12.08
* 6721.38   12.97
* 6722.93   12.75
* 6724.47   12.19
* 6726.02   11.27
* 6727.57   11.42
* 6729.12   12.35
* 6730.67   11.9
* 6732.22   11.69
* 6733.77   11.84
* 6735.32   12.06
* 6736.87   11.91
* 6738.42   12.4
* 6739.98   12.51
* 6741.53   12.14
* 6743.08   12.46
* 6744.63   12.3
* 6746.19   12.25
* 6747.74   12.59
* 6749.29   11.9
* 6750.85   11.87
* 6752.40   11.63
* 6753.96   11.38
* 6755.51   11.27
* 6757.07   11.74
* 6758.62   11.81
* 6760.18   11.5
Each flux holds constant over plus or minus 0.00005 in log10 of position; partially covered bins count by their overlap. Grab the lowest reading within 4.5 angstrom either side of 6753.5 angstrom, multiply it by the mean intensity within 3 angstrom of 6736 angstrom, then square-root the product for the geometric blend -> 11.7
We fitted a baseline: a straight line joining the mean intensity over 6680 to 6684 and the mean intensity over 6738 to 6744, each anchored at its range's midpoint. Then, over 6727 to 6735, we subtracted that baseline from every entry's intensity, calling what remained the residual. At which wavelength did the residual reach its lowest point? 6727.57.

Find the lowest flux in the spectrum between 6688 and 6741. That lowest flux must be 10.85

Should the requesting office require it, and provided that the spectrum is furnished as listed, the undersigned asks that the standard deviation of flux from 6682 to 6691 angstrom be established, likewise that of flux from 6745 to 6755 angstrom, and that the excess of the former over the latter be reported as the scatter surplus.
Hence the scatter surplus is 0.00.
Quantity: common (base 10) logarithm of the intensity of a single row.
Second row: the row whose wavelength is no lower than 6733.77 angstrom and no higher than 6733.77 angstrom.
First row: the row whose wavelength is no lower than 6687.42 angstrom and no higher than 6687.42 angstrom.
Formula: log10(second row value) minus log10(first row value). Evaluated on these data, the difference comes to 0.027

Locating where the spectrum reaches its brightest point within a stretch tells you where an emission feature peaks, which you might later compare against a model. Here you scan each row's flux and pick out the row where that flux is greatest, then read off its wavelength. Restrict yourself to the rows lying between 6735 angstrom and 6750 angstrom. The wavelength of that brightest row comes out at 6747.74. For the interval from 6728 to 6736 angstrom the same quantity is 6729.12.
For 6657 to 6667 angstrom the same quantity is 6658.22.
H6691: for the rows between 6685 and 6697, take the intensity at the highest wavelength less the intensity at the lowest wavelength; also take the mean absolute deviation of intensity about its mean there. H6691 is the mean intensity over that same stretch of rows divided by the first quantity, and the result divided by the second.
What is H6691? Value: -28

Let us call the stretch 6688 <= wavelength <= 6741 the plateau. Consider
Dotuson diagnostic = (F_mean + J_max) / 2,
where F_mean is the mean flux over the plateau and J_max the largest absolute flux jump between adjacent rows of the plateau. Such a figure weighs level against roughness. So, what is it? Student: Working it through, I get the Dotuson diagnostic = 6.55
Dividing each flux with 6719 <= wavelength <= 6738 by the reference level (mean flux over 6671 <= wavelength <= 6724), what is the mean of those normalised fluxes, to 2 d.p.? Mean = 1.01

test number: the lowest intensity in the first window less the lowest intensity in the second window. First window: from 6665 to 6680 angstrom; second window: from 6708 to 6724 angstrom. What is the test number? 0.66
